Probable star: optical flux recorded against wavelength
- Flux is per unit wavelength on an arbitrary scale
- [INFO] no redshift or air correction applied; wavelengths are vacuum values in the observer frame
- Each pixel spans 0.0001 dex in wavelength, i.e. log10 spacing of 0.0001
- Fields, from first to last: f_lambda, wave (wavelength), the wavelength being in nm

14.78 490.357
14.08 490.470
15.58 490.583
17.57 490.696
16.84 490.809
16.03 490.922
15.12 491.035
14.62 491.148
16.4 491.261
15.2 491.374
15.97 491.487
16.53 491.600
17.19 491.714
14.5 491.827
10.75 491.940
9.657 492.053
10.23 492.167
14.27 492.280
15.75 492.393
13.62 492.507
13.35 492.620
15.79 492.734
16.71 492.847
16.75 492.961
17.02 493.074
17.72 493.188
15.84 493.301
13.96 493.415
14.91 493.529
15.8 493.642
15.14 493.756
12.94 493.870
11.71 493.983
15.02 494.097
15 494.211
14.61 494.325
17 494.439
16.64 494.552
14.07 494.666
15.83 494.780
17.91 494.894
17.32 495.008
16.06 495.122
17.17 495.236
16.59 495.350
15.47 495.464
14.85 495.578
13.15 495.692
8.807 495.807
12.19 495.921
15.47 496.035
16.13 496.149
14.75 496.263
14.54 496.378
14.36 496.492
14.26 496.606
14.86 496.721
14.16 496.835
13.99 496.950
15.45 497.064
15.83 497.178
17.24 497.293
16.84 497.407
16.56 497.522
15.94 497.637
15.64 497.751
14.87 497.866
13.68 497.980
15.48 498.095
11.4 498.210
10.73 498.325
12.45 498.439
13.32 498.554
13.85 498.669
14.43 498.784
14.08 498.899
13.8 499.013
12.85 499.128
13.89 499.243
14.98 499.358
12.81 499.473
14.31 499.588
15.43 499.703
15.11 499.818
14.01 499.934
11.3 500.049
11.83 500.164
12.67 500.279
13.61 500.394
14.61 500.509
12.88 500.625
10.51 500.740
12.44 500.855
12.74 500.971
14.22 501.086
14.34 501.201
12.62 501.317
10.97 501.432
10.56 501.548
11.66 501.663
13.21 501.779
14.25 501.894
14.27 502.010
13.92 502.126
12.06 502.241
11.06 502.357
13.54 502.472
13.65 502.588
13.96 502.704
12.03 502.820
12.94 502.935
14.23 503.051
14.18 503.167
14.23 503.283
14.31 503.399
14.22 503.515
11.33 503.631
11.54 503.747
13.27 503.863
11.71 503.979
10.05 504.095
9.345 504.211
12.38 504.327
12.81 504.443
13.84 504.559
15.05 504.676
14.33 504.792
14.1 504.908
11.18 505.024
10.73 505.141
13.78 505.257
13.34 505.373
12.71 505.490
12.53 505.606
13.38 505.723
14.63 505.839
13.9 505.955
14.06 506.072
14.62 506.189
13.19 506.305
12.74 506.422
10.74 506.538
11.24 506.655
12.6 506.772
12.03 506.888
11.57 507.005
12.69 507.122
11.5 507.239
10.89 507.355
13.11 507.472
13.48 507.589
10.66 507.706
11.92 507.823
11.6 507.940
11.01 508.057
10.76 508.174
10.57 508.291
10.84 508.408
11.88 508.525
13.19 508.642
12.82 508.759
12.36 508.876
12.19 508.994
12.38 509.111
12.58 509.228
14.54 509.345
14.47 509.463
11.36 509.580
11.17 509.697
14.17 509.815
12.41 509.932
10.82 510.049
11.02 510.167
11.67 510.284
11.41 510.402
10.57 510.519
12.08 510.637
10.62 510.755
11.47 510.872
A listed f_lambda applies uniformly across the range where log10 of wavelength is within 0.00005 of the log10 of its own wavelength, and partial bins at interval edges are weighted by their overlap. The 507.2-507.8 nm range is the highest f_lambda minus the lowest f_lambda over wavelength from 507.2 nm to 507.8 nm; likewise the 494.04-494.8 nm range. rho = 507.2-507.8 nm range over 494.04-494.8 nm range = 1.0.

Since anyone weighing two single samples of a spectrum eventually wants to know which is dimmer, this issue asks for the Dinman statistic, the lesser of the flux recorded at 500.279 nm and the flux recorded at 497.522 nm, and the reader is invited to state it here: 12.7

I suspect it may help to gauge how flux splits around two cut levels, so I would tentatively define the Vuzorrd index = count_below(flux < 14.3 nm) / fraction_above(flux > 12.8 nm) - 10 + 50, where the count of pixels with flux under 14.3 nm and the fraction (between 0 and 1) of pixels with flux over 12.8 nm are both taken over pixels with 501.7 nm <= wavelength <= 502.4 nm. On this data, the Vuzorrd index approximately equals 49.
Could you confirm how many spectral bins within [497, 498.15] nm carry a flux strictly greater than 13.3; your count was 10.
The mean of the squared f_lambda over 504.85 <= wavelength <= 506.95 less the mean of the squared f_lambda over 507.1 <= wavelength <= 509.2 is 25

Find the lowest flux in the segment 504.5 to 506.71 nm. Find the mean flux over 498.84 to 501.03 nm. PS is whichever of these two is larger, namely 13.4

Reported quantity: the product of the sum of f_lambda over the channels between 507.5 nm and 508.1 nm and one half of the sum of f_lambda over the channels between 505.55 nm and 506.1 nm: 2009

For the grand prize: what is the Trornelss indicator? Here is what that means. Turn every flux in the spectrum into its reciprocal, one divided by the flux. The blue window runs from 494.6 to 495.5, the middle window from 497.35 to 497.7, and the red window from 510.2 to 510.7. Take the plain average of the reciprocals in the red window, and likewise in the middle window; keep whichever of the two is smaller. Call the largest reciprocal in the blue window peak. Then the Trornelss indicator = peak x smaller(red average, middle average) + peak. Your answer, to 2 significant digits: 0.075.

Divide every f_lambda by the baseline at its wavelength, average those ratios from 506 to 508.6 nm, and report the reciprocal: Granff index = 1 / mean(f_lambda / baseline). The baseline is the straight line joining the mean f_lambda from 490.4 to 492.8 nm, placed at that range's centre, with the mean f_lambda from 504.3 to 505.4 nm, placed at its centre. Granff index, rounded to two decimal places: 1.07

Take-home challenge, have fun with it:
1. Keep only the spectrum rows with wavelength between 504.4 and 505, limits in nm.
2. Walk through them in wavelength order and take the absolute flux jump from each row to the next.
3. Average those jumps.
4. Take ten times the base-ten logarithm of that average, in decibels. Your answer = -1.0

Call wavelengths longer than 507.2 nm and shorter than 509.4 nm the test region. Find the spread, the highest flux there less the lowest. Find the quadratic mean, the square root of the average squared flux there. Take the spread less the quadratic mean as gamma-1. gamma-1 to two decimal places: -8.09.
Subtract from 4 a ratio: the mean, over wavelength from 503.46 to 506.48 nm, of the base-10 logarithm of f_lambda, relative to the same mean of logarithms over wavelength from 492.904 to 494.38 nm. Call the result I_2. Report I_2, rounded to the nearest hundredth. 3.06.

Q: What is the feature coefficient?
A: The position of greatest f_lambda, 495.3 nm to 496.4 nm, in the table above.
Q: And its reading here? 495.350 nm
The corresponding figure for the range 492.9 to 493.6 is 493.188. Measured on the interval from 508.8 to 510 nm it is 509.345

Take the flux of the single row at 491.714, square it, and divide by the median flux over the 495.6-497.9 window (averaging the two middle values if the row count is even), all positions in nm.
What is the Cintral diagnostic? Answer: 20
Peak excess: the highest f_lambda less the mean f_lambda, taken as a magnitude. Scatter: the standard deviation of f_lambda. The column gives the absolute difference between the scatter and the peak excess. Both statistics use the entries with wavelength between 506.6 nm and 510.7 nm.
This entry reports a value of 1.5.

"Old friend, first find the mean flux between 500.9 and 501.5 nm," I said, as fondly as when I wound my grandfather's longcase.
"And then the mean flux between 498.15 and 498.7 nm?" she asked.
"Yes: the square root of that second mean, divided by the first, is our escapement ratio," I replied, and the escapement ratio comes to 0.271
